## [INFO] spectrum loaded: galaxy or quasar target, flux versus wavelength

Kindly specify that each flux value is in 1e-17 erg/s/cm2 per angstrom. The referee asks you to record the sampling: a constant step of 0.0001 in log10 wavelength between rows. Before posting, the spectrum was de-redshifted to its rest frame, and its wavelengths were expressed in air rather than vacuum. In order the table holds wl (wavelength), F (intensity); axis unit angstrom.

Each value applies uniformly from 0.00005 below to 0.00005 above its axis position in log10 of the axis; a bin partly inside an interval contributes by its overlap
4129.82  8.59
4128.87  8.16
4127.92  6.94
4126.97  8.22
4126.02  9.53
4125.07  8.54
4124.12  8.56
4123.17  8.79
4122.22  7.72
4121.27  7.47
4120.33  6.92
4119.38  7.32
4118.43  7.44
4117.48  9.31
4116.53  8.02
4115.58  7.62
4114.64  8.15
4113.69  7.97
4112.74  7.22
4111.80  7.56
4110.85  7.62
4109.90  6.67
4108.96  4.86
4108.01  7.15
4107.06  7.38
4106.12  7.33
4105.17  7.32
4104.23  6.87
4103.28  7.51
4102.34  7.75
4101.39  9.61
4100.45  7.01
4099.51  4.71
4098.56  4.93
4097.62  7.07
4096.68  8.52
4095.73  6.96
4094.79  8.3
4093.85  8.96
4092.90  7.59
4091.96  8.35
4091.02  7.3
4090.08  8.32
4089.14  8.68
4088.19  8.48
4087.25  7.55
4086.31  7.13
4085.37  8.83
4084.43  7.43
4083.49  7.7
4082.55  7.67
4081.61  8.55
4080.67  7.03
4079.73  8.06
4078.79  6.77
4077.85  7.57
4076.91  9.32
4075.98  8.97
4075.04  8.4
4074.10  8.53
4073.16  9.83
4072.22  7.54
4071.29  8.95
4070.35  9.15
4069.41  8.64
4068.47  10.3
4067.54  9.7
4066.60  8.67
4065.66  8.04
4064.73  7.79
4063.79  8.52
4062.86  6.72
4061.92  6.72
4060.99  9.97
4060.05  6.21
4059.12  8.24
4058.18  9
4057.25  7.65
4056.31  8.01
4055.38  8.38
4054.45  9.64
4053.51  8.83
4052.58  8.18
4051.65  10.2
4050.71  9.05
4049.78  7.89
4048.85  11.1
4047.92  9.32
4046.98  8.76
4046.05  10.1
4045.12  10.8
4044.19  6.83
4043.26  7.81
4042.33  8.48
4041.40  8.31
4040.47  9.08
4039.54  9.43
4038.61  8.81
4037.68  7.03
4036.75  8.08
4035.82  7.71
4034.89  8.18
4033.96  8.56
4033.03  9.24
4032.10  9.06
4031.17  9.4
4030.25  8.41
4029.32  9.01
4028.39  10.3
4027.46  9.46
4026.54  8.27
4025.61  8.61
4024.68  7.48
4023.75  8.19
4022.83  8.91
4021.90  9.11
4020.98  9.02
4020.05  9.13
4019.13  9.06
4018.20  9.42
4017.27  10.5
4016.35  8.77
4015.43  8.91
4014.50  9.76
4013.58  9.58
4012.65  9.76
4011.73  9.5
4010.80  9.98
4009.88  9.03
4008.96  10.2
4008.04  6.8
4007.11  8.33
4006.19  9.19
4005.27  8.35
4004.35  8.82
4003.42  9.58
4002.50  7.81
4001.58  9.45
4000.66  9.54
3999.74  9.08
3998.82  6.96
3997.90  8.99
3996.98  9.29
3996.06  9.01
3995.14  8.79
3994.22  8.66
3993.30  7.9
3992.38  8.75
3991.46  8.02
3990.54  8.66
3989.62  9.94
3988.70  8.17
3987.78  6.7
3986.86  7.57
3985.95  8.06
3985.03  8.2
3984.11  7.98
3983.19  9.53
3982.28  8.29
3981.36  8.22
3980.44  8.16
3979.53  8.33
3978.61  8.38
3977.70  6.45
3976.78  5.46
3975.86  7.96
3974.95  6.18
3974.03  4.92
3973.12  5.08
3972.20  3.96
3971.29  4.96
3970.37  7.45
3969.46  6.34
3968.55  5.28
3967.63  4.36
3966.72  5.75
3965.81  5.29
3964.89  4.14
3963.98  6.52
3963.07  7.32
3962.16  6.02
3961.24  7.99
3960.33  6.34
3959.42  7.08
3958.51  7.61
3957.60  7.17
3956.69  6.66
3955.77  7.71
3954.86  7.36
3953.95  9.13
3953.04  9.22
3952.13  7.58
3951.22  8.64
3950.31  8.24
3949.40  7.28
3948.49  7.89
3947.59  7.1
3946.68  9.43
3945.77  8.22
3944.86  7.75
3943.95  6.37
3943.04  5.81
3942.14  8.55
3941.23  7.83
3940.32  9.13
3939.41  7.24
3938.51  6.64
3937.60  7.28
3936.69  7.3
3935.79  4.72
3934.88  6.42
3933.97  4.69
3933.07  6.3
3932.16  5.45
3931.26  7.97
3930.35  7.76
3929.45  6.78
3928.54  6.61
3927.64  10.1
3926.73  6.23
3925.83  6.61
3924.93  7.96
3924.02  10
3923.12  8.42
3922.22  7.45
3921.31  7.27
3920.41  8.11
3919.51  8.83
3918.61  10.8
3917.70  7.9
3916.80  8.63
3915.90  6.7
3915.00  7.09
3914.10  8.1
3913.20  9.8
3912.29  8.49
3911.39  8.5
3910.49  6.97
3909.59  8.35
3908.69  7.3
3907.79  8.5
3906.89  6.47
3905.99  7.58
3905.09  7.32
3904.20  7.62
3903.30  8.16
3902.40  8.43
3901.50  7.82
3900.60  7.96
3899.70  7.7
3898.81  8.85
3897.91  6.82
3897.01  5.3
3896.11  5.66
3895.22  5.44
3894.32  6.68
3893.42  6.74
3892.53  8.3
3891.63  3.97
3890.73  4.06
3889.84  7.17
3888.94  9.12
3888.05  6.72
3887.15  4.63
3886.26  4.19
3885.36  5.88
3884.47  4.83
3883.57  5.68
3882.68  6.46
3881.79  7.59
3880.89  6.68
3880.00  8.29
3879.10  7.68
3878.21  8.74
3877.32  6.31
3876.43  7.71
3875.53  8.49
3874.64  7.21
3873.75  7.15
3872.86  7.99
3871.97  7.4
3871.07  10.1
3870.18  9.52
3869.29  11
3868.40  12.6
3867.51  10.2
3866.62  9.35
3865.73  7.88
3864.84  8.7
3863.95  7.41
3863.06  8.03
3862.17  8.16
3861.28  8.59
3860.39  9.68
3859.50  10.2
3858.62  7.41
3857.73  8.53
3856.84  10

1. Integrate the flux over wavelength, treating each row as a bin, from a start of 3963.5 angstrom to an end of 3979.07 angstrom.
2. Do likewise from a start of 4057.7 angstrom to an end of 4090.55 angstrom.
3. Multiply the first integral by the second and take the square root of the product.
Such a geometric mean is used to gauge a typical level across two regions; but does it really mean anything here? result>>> 156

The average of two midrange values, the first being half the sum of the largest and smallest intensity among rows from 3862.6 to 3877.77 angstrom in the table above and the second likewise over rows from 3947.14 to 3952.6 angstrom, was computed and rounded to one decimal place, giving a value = 8.7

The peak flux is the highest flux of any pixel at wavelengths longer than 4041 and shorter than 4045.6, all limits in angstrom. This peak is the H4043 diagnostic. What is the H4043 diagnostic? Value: 10.8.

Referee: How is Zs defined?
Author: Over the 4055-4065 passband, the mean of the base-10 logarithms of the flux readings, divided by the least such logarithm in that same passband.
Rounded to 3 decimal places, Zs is 1.129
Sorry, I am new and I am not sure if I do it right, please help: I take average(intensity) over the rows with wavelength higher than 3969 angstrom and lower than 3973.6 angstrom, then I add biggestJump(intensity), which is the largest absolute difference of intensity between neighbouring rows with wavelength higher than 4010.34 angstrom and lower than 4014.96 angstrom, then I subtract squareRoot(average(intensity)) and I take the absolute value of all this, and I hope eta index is 3.7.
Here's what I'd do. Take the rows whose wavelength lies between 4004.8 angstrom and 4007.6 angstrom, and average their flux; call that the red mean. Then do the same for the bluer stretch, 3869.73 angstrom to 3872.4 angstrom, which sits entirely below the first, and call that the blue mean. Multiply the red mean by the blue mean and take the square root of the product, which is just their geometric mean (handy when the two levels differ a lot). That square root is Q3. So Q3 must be 8.8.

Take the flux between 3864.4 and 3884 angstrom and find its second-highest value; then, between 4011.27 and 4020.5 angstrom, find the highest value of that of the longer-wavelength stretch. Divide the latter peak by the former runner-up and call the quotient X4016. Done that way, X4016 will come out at 0.95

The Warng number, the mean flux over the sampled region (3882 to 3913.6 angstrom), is 6.96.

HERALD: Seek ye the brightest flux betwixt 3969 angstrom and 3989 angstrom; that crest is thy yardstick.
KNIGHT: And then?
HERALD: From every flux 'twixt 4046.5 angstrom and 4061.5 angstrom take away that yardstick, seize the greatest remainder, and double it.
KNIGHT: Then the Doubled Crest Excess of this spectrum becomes 3.1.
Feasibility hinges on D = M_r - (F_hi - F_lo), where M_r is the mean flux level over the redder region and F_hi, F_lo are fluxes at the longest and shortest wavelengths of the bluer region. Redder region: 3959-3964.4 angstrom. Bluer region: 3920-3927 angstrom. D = 8.8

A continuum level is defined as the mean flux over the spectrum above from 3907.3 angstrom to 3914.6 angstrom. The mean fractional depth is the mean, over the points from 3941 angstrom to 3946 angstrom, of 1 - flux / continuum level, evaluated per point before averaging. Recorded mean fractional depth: 0.10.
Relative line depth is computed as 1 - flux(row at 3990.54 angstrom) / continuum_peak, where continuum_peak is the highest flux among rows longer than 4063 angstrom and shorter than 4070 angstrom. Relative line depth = 0.16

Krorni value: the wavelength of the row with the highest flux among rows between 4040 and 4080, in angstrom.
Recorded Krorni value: 4048.85 angstrom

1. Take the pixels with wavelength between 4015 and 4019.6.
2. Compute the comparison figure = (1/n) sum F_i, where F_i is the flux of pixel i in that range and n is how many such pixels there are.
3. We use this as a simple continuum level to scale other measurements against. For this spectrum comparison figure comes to 9.3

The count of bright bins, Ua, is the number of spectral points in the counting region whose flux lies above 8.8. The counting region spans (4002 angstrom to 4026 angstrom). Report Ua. 18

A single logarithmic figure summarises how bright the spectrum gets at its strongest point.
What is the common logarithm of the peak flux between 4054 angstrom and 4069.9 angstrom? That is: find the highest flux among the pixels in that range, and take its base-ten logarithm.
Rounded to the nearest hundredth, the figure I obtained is 1.01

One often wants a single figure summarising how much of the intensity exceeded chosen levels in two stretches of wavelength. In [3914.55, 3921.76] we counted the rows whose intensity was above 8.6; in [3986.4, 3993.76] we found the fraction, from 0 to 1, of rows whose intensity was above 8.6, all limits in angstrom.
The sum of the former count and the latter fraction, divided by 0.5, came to 7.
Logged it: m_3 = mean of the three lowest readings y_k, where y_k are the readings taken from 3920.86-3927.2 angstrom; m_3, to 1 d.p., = 6.7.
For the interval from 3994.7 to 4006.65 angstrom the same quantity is 7.7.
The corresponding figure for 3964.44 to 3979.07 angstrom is 4.2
